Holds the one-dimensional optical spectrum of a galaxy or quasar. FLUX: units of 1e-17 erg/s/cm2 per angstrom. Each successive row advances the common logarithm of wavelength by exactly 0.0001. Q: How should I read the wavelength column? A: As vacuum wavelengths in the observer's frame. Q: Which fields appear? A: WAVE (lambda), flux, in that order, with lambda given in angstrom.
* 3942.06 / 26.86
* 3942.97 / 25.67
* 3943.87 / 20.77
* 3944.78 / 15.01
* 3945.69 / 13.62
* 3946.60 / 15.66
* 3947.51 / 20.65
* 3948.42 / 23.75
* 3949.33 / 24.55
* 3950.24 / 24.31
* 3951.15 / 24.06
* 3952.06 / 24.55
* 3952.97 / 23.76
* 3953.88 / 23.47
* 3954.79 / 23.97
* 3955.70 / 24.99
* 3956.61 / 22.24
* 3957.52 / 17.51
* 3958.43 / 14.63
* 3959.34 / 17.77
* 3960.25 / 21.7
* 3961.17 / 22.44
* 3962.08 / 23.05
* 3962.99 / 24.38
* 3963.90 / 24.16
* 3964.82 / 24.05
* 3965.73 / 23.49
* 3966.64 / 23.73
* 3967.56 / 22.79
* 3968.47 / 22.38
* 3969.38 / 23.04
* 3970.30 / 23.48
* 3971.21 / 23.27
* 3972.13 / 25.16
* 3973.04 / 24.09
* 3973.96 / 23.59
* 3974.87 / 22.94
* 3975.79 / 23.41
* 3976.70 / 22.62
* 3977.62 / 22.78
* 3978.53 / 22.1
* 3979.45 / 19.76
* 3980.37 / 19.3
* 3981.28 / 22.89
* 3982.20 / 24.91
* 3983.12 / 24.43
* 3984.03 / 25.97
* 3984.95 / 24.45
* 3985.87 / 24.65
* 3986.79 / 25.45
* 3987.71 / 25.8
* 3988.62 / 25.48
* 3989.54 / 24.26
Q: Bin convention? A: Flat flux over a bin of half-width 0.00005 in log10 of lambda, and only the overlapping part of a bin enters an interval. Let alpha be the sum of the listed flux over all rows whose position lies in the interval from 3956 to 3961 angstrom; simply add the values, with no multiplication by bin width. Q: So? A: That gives 94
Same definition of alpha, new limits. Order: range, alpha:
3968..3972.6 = 117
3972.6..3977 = 117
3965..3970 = 115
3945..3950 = 98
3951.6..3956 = 121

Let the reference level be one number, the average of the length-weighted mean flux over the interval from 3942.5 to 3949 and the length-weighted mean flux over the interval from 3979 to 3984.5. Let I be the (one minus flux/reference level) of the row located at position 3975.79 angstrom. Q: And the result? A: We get -0.11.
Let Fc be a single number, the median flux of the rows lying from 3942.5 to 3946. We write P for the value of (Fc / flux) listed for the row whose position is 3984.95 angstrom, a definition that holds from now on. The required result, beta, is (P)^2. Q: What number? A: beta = 0.54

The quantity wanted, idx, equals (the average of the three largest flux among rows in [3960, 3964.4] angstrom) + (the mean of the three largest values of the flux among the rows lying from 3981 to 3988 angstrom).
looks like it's 49.6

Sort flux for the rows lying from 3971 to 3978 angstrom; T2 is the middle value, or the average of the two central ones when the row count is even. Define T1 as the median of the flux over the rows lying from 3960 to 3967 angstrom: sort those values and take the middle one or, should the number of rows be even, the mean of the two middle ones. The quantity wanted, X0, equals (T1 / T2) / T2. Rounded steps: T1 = 23.6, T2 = 23.3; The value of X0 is 0.043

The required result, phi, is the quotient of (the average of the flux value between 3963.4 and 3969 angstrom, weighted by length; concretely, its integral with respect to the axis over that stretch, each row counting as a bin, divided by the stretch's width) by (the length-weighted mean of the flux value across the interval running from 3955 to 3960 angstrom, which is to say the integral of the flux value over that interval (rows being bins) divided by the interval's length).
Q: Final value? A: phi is 1.19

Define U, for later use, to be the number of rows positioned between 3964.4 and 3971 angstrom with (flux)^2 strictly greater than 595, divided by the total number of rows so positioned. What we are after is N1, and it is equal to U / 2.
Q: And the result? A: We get 0.00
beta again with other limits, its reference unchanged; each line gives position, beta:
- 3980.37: 0.86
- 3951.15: 0.55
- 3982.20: 0.52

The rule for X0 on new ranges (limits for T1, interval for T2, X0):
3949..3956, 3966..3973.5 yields 0.044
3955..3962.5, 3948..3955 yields 0.038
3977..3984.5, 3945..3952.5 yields 0.040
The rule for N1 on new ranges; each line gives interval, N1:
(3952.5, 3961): 0.06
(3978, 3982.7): 0.10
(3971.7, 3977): 0.08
